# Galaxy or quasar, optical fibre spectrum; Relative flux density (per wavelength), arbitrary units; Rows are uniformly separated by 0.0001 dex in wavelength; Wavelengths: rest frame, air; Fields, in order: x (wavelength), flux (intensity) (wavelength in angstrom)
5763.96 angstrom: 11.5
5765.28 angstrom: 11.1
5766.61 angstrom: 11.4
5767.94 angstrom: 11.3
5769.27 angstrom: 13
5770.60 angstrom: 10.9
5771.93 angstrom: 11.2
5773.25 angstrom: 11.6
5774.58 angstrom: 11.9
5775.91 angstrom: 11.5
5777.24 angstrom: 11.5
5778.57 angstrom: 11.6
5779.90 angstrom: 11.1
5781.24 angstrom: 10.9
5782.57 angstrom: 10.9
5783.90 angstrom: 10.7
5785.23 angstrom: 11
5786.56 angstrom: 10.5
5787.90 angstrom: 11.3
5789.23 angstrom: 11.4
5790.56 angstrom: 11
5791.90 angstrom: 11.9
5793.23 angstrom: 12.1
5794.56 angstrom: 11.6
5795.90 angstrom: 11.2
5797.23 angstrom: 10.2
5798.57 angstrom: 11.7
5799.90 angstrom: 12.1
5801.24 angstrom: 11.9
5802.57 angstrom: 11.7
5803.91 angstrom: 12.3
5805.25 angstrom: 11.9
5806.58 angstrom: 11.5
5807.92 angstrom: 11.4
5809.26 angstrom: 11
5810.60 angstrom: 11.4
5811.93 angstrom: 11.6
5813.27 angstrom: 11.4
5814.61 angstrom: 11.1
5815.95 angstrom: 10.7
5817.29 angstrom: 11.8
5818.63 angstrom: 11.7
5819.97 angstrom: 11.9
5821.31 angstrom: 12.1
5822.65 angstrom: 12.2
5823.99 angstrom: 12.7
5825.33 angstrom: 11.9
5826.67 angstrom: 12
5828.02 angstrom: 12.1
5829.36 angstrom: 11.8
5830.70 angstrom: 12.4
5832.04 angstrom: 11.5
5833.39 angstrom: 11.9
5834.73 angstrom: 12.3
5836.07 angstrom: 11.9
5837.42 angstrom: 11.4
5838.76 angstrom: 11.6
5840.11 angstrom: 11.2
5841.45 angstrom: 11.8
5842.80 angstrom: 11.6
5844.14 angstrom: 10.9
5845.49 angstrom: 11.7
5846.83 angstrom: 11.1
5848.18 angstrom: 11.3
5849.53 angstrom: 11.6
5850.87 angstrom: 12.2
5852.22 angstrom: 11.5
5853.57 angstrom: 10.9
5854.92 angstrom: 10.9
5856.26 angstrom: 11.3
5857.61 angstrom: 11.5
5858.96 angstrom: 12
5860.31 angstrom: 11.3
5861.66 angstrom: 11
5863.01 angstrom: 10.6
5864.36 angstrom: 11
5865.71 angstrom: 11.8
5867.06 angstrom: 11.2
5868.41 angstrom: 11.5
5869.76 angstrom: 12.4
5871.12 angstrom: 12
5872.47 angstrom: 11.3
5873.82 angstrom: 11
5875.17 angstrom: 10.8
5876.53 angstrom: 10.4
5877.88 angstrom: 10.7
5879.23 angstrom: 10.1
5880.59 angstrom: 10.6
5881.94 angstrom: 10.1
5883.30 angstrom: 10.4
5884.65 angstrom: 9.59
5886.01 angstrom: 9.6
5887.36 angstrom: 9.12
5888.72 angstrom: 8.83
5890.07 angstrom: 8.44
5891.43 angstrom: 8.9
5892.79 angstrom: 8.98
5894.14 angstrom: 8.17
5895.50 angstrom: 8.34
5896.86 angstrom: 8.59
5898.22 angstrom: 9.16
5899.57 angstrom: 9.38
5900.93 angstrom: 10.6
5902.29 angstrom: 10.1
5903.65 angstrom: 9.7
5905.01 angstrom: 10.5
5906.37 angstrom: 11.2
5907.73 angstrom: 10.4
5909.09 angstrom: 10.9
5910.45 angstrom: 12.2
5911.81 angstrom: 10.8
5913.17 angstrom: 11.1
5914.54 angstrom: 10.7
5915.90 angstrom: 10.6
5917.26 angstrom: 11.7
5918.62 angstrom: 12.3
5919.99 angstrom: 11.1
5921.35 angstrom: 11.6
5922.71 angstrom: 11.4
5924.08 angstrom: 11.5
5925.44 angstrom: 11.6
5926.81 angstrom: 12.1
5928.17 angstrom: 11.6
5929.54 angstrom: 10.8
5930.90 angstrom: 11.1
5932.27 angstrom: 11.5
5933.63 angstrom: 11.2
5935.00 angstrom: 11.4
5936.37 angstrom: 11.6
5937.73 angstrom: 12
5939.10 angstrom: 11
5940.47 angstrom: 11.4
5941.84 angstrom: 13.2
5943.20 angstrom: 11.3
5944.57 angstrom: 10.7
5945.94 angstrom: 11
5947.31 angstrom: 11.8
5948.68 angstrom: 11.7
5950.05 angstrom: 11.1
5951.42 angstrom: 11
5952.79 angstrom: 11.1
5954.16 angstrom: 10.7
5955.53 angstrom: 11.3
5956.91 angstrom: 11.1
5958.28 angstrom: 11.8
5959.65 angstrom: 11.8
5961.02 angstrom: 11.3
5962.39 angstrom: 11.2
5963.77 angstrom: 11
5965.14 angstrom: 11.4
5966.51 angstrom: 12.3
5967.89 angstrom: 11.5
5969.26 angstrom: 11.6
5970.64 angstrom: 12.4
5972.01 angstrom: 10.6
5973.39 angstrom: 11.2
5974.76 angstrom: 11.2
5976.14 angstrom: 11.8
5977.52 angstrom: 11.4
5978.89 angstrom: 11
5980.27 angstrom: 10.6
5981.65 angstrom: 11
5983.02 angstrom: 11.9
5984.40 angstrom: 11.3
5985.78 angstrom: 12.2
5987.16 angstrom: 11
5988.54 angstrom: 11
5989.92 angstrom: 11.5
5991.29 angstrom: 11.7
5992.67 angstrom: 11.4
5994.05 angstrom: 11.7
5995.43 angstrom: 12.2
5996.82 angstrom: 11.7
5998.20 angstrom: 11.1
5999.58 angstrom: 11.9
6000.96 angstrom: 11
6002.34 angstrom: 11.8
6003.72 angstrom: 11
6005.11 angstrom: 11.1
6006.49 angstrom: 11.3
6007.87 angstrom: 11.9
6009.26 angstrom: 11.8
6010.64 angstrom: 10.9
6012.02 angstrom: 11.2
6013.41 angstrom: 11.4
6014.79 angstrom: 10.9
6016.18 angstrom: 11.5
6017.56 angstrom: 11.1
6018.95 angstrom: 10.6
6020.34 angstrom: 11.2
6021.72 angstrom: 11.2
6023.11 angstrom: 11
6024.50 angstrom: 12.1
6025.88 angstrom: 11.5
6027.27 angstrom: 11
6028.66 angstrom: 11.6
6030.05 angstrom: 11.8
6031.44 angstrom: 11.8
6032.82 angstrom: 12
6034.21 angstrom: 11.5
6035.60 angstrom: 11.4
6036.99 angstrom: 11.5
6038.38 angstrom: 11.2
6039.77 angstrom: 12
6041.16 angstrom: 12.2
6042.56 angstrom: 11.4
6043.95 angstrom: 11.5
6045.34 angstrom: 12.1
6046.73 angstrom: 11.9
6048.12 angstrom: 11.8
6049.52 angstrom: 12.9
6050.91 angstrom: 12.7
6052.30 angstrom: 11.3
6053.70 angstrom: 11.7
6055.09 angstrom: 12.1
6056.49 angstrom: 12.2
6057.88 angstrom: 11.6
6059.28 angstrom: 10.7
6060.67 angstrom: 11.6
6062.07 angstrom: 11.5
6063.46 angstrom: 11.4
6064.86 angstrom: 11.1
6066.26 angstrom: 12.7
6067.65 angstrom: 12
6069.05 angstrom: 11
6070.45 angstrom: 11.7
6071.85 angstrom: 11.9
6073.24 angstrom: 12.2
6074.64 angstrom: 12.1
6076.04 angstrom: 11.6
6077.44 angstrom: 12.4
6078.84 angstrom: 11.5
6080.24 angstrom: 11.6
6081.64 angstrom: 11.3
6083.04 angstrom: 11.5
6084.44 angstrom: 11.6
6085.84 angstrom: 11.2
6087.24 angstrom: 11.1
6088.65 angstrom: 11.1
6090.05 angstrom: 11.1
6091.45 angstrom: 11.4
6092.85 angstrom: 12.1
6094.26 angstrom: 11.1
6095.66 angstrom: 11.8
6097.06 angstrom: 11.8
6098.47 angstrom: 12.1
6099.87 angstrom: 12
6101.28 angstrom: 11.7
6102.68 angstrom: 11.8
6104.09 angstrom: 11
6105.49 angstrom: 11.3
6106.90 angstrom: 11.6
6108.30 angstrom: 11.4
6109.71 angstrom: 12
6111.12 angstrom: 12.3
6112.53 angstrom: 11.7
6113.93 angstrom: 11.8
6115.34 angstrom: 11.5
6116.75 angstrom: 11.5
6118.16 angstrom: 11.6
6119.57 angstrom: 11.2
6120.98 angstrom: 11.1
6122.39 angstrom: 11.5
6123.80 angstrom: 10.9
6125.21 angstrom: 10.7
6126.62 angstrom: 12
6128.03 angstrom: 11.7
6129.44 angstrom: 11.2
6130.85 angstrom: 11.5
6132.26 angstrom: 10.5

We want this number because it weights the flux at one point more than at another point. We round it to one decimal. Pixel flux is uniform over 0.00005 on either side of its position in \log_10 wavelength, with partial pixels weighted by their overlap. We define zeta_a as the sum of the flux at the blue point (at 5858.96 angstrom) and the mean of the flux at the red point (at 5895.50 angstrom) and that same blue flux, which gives 22.2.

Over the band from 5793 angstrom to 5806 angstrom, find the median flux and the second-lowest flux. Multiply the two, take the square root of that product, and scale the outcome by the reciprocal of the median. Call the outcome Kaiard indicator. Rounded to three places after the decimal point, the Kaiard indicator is 0.974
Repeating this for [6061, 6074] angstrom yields 0.974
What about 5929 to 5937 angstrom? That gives 0.991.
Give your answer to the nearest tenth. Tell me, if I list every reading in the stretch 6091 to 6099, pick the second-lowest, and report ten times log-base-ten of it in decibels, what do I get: 10.6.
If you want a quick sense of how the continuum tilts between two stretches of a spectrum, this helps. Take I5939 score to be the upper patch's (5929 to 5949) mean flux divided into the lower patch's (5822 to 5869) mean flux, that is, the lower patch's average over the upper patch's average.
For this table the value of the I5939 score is 1.01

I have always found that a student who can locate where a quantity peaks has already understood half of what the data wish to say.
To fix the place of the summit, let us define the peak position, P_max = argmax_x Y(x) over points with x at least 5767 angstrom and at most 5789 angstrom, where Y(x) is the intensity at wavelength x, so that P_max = 5769.27 angstrom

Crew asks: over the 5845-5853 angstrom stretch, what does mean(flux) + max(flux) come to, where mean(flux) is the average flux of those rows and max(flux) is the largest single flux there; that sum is 23.8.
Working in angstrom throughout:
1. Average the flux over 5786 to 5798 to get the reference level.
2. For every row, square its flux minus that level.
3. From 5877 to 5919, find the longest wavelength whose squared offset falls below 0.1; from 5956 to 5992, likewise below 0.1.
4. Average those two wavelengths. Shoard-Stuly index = 5951.5 angstrom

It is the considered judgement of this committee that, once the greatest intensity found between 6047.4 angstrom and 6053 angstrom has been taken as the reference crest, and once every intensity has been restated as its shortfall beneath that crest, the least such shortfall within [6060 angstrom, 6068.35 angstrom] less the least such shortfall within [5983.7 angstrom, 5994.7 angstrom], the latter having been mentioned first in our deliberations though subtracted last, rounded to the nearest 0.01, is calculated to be -0.50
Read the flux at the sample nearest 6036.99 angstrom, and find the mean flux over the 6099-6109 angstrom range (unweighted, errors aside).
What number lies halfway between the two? 11.5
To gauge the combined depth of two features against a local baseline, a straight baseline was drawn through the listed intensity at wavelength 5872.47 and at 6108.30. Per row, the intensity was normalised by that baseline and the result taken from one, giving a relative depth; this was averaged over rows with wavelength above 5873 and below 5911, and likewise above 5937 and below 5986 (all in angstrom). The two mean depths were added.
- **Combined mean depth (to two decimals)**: 0.12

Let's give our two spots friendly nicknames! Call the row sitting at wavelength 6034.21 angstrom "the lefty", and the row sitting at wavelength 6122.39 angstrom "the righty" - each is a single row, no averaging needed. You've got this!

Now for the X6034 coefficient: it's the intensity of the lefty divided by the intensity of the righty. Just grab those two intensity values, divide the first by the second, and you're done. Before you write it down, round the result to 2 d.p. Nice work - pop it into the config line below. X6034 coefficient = 1.00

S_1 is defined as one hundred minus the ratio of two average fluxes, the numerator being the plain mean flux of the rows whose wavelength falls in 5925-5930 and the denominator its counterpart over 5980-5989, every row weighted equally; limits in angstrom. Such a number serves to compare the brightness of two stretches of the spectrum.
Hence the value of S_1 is 99.0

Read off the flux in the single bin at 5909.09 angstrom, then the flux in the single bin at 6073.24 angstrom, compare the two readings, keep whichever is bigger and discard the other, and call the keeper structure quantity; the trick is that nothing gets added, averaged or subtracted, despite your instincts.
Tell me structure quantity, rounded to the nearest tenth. 12.2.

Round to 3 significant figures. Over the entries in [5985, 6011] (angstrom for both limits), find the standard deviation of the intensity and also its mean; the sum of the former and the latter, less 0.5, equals 11.4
